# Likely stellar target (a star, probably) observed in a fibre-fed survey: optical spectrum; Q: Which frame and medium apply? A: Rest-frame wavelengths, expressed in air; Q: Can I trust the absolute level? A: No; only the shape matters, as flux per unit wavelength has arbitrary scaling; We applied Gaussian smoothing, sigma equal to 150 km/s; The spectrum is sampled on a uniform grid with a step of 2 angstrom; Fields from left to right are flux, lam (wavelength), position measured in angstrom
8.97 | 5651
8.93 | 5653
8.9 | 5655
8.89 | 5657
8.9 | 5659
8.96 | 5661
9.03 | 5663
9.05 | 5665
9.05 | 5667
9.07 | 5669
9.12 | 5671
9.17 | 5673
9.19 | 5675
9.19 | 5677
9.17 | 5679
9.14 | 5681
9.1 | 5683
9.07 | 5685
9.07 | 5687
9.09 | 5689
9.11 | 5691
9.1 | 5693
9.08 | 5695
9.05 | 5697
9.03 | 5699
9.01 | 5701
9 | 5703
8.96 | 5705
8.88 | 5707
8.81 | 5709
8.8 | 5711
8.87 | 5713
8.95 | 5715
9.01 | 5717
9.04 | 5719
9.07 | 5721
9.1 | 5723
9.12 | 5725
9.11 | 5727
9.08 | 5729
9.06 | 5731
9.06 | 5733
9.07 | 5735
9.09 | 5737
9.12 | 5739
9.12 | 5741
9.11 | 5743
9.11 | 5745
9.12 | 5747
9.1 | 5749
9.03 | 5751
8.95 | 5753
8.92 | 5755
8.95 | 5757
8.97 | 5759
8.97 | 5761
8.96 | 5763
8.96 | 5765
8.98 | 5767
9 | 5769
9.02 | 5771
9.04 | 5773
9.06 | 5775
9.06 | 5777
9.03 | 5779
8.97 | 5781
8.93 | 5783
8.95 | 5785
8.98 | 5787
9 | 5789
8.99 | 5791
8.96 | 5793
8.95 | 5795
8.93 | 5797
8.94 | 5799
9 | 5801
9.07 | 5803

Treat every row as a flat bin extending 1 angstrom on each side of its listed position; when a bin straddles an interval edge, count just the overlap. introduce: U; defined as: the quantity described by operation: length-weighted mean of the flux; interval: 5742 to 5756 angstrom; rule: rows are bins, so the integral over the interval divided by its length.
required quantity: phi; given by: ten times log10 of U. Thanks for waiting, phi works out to 9.57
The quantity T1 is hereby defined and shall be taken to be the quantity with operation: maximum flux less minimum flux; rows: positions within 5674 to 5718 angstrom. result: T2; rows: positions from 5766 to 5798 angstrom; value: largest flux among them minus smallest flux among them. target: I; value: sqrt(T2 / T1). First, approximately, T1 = 0.39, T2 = 0.13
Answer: 0.58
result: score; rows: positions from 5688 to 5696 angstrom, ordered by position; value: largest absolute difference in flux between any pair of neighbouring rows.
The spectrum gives 0.020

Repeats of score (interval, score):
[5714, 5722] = 0.060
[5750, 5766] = 0.080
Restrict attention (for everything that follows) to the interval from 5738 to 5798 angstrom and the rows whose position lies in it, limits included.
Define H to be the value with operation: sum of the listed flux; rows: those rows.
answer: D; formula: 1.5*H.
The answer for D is 405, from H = 270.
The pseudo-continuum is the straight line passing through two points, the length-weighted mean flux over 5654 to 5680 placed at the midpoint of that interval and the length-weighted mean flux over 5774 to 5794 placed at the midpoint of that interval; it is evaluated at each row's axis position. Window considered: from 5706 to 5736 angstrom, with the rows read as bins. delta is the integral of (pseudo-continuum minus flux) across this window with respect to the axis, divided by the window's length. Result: 0.023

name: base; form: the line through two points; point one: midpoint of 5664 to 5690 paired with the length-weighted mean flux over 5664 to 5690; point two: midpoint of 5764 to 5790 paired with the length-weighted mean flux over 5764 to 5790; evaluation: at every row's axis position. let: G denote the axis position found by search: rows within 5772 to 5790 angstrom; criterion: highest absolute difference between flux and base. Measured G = 5783 angstrom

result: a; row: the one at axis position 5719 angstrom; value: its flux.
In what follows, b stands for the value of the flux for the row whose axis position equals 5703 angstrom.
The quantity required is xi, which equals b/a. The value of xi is 1.00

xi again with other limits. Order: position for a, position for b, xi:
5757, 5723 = 1.02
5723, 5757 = 0.98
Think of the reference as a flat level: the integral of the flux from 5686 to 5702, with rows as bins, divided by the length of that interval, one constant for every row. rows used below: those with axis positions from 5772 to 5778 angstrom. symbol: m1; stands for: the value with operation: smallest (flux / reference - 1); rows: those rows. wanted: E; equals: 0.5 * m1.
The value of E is -0.002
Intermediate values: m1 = -0.0030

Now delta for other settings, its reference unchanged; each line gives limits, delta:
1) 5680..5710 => 0.005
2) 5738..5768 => -0.016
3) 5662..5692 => -0.060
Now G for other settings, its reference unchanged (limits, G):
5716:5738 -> 5725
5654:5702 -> 5657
